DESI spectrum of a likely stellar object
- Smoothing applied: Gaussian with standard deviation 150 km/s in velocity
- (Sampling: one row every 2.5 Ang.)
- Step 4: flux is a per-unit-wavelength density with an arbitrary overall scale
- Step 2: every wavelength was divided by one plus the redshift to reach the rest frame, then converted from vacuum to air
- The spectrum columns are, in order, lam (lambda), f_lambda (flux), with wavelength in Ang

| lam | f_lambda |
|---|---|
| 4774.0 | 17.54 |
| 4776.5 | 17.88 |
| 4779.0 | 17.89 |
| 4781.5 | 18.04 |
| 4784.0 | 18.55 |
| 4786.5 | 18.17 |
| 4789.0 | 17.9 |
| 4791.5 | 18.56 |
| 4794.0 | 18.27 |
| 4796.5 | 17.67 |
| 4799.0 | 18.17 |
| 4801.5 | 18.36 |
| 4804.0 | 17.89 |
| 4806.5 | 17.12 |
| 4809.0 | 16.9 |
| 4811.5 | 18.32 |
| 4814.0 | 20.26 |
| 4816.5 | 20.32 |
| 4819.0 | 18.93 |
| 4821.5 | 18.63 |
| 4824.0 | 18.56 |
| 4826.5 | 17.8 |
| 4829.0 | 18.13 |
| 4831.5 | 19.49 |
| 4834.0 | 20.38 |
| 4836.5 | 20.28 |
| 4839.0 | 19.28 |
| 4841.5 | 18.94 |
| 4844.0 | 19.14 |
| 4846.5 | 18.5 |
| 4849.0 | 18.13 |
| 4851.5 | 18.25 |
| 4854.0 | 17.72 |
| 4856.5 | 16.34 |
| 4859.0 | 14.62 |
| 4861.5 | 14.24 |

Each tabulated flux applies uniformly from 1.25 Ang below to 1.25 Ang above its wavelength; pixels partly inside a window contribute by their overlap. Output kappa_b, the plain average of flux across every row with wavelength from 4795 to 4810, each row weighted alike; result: 17.7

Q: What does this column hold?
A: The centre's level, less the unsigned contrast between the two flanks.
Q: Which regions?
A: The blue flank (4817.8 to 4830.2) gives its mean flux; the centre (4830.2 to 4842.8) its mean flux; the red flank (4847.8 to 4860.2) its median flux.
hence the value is 19.0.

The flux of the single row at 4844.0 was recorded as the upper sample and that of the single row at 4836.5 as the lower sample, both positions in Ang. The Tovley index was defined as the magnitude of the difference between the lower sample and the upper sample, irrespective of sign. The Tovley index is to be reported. 1.1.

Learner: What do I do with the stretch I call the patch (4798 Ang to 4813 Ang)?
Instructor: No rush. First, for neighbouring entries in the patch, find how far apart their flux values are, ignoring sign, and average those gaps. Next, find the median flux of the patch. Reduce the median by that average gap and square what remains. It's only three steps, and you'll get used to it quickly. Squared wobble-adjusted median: 303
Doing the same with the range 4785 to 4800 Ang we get 314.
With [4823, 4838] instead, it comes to 336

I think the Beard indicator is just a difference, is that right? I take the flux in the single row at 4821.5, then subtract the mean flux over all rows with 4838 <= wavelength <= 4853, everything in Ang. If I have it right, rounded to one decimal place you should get -0.1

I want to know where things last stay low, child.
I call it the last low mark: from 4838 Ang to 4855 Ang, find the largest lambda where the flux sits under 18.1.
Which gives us 4854.0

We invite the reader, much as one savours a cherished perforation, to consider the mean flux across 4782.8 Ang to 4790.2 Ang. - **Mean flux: 18.2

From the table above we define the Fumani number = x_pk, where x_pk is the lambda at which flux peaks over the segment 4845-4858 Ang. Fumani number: 4846.5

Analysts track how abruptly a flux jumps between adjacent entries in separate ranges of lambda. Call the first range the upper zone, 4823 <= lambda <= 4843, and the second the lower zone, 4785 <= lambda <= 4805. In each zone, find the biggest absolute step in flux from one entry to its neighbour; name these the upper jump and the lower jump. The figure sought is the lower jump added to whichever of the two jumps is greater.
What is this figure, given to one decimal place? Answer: 2.0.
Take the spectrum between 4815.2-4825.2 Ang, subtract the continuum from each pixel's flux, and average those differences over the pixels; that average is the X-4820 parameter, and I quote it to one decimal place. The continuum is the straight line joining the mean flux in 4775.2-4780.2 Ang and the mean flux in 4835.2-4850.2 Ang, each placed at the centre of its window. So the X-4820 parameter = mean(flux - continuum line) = 0.5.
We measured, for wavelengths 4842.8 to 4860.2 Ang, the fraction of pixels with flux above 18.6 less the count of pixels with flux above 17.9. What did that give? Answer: -3.9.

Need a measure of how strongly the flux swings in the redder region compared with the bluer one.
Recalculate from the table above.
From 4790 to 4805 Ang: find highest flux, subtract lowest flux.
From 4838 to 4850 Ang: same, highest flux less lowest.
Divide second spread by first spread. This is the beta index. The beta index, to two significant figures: 1.3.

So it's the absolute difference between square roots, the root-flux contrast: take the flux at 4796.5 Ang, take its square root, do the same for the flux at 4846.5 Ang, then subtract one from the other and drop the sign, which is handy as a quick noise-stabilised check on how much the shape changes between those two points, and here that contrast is 0.10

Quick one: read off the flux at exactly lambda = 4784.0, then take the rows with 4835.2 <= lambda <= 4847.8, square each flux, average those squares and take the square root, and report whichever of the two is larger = 19.2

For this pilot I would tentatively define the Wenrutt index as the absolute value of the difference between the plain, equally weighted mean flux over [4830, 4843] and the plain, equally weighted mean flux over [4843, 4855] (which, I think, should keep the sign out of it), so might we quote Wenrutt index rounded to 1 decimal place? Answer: 1.3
